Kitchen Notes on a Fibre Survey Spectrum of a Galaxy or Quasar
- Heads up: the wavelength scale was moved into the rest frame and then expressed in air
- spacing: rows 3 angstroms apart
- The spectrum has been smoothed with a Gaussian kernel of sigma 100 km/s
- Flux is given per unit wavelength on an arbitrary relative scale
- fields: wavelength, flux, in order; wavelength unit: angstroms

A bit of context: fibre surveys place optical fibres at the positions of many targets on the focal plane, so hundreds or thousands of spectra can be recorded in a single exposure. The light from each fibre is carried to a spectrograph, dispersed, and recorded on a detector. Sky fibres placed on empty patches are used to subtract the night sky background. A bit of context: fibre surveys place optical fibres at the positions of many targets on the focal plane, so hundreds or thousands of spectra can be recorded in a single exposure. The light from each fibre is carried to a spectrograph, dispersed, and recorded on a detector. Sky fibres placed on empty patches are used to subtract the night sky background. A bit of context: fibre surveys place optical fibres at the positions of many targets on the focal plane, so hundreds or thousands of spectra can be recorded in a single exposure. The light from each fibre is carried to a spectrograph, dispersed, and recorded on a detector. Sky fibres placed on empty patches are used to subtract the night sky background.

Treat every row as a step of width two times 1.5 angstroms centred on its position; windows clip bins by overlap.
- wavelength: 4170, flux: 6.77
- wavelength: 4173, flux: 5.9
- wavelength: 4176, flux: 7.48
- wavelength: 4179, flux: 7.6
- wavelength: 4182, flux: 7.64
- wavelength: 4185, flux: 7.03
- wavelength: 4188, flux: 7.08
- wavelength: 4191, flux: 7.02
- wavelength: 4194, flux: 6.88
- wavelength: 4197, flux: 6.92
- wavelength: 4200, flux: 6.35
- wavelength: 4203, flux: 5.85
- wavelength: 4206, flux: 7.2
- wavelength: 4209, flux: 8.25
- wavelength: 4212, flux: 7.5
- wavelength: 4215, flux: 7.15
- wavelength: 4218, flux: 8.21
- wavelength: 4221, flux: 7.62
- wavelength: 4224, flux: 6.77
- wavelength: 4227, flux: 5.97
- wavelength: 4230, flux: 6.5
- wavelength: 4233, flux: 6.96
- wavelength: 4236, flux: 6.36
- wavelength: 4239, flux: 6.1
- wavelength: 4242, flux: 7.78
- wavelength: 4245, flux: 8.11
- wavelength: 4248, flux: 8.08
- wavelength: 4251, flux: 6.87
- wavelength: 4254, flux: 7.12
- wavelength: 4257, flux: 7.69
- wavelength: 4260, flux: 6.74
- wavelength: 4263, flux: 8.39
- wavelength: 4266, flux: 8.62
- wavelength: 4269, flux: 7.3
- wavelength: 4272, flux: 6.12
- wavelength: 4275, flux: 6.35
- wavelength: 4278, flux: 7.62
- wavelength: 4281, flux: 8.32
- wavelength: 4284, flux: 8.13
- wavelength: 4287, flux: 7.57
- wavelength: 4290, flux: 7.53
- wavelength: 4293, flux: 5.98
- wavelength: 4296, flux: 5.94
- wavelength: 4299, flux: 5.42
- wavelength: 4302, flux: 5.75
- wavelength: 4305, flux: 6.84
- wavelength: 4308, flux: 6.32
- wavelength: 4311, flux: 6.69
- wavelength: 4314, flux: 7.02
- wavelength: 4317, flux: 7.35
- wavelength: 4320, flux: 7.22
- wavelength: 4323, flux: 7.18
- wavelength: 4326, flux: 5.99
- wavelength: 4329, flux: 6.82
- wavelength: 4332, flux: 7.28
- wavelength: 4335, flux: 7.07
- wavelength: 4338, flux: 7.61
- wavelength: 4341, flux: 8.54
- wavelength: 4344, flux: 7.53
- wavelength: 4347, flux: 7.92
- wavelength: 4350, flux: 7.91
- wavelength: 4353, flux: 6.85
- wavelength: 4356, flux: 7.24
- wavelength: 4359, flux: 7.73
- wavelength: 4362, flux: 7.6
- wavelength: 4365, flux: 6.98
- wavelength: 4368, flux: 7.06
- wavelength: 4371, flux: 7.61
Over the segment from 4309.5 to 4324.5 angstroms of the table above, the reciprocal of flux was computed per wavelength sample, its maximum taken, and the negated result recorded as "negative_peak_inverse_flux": -0.149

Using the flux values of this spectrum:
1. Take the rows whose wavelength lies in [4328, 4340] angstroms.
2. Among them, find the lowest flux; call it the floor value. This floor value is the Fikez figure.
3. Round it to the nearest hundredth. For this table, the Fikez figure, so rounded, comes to 6.82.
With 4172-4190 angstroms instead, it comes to 5.90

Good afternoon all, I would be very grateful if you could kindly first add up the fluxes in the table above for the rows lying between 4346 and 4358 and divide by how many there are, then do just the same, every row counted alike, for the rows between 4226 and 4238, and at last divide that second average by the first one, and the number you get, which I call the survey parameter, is 0.86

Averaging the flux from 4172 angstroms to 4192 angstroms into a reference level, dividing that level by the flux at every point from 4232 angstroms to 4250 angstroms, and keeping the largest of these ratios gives 1.17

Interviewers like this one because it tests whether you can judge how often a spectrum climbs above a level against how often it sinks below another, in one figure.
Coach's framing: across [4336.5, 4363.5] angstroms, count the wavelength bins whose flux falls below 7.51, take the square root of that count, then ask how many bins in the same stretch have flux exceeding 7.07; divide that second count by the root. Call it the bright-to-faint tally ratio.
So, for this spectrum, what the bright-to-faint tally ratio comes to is 5.7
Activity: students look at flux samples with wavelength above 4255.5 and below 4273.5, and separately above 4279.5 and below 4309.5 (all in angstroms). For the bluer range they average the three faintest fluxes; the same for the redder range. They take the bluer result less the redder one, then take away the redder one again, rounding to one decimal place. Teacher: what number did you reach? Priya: -4.7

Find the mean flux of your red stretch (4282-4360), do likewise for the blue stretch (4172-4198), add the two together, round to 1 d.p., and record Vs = 14.1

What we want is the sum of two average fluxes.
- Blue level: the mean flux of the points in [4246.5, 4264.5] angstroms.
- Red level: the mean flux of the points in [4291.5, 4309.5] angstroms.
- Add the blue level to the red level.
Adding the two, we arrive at 13.5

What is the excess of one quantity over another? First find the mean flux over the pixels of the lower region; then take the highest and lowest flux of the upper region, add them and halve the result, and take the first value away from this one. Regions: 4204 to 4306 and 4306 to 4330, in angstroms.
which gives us -0.47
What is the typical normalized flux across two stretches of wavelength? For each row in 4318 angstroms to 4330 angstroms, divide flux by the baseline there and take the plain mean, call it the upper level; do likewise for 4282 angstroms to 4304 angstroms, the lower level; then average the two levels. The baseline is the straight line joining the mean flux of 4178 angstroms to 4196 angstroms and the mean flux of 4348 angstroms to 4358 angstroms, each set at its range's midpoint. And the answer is 0.92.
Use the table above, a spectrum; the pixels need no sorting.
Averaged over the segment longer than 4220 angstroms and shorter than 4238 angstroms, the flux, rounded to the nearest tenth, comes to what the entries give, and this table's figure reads 6.7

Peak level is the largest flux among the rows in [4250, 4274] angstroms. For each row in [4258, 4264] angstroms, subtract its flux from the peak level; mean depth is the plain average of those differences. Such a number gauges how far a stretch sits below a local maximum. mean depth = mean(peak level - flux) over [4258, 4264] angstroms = 1.1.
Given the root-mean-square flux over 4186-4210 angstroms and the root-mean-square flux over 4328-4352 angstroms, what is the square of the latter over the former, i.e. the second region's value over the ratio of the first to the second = 8.3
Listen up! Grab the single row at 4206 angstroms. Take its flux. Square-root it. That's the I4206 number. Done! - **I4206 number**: 2.68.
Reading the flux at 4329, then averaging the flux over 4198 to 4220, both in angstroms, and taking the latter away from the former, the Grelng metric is -0.40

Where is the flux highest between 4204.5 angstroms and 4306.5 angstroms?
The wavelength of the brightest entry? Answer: 4266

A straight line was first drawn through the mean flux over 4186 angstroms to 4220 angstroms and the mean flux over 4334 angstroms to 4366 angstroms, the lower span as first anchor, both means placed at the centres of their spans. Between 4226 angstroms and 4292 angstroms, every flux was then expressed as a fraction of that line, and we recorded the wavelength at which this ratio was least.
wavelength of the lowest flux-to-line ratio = 4227 angstroms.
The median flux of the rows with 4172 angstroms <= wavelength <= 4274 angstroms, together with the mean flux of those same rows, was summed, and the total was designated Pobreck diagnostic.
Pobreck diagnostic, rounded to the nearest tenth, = 14.3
